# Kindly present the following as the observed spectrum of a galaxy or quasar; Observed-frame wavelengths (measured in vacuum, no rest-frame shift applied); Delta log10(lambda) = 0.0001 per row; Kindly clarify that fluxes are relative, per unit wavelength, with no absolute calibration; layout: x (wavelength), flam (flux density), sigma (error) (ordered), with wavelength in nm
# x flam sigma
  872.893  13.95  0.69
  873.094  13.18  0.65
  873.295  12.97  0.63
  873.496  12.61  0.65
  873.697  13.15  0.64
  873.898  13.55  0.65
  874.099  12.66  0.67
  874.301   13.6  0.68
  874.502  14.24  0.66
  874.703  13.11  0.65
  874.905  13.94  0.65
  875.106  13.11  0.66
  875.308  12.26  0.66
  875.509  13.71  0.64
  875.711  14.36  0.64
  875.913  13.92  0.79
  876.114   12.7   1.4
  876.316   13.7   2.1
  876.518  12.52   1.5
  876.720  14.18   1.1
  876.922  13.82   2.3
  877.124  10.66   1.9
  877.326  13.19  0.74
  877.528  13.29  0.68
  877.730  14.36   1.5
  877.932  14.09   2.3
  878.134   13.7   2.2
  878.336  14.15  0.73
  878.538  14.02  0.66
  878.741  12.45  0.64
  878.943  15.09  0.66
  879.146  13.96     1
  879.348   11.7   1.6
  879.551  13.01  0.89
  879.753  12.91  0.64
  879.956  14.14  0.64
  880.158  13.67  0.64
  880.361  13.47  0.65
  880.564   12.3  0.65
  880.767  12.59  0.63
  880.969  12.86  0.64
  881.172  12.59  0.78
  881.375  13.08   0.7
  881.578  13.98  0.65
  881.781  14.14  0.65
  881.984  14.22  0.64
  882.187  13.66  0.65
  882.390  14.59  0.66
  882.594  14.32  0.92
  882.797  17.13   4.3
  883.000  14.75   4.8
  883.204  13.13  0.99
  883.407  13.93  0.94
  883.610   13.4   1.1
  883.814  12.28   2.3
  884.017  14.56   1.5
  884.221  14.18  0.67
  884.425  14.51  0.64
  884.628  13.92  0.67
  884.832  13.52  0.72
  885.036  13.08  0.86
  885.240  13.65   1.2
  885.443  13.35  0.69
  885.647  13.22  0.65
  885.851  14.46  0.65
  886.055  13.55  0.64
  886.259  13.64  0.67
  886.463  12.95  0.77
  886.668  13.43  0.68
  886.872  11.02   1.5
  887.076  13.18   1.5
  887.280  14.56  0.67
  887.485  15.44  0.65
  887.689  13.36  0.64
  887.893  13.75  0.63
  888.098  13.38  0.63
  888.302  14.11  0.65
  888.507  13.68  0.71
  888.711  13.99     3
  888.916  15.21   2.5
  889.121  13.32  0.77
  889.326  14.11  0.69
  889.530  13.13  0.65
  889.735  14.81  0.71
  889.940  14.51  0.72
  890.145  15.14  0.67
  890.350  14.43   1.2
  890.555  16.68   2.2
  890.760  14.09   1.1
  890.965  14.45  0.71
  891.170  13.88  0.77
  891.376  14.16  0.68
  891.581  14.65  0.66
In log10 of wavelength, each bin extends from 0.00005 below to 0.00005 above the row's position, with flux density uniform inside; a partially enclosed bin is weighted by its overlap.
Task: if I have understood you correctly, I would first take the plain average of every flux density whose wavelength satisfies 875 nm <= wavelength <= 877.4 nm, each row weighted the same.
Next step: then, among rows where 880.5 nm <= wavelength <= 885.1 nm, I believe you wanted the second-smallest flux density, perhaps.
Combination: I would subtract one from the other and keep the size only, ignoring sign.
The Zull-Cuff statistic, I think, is 0.88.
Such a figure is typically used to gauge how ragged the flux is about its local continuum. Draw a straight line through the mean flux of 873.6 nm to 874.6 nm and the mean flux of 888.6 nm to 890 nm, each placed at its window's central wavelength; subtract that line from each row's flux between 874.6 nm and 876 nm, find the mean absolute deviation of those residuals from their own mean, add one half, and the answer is 1.06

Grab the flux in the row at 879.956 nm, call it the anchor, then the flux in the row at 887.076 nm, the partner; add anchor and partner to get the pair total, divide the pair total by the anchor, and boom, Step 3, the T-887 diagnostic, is 1.93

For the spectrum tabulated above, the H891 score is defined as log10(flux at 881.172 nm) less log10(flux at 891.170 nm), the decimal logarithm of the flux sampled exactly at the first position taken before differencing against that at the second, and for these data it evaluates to -0.042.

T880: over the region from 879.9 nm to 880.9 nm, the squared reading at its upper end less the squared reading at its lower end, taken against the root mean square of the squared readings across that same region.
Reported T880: -0.2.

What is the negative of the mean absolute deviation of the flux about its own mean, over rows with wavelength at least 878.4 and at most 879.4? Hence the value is -1.1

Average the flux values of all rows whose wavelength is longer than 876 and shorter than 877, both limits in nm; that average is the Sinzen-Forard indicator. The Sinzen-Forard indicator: 13.4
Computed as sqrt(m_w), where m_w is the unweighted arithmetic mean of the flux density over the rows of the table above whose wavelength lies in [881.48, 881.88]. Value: 3.75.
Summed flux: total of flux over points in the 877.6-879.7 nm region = 137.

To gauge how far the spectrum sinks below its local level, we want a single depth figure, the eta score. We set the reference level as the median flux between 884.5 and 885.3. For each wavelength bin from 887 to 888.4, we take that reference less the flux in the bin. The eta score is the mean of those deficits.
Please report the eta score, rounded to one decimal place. -0.4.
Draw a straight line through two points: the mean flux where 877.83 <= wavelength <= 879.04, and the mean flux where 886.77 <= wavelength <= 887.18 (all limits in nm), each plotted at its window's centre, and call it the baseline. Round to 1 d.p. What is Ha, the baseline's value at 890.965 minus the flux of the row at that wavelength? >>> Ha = -3.2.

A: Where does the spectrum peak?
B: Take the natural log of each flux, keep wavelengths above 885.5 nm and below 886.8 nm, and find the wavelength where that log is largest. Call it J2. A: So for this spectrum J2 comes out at 885.851 nm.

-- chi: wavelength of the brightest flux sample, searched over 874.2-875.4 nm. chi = 874.502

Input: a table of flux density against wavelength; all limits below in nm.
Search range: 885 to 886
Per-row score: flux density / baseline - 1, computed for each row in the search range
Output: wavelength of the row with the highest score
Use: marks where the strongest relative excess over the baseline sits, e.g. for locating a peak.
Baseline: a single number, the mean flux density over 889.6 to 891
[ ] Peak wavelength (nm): 885.851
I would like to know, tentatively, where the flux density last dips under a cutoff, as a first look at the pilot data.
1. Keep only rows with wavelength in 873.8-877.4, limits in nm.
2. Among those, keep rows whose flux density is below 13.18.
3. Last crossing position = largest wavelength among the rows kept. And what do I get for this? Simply 877.124 nm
